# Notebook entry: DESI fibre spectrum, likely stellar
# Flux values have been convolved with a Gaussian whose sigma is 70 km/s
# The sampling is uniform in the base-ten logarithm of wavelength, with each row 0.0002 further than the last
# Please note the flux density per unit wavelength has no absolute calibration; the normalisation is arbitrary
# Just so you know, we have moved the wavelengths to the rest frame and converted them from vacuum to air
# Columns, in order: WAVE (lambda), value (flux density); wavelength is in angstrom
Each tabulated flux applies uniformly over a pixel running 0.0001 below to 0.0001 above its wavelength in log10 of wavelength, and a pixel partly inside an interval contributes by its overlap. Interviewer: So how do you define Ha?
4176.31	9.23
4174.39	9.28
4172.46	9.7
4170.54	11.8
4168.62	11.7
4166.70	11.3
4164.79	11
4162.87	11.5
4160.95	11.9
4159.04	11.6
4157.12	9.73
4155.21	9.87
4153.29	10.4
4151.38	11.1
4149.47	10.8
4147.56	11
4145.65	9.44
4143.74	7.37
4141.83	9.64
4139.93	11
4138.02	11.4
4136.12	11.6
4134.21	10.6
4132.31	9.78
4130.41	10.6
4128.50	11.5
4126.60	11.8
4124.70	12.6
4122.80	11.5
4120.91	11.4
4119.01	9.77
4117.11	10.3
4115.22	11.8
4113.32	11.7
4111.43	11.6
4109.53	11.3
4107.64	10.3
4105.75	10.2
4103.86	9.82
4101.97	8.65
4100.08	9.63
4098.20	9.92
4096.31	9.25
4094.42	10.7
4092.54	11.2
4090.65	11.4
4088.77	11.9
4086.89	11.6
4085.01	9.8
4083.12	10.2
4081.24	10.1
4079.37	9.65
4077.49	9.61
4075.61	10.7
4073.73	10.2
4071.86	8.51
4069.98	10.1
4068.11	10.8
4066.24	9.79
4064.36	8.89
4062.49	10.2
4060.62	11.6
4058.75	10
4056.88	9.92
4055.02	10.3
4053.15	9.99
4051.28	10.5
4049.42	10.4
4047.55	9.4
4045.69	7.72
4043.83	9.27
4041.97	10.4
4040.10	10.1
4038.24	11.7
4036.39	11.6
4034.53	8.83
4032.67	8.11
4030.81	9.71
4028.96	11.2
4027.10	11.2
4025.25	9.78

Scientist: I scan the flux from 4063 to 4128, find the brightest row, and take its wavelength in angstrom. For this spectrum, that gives 4124.70 angstrom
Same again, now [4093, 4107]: 4094.42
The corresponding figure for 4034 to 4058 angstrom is 4038.24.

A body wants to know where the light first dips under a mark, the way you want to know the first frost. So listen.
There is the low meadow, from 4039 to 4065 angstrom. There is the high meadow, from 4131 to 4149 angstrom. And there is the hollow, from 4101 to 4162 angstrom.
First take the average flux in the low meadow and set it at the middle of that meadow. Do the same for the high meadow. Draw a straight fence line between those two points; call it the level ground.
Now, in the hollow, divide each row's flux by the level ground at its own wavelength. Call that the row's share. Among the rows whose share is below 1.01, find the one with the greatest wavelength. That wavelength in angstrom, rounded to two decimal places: 4157.12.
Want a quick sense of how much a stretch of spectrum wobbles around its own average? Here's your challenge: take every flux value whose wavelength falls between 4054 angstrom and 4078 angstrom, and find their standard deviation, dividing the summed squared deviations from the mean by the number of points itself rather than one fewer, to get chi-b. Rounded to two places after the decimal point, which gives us 0.76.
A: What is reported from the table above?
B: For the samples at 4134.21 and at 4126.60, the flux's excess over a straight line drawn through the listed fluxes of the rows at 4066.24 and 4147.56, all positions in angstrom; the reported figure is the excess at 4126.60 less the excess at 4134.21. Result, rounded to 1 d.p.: 1.3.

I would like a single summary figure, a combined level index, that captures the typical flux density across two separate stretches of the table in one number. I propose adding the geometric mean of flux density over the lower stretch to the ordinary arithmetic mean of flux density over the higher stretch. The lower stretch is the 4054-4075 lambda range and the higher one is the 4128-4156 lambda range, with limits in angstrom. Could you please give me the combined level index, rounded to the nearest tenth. 20.4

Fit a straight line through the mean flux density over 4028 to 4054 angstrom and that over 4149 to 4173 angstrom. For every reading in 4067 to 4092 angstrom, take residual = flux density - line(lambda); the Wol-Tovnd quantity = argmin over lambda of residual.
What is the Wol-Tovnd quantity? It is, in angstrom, 4071.86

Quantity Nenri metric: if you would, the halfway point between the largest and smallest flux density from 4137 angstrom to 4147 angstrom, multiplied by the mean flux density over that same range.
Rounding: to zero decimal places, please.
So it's 92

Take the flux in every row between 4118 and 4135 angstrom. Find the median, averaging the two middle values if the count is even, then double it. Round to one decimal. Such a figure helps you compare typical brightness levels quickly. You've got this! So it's 22.8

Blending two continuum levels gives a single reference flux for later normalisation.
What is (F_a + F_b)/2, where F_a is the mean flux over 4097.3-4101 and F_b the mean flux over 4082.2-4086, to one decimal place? 9.9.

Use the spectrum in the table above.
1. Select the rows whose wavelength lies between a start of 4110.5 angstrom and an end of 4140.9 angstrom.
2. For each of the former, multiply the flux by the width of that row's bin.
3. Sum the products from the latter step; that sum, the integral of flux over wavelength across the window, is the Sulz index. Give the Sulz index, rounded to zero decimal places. 340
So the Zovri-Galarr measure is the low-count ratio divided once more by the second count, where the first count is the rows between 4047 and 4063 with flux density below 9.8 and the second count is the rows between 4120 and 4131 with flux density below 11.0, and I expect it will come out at 1.00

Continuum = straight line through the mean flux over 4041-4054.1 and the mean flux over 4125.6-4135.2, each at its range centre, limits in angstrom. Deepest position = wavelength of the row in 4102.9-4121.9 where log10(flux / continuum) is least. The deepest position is 4119.01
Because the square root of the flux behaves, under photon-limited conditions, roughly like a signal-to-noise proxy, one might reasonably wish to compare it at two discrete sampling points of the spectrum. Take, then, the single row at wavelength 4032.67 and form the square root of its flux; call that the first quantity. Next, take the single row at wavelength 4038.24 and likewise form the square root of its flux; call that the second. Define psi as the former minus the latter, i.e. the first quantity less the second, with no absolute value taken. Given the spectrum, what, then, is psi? -0.57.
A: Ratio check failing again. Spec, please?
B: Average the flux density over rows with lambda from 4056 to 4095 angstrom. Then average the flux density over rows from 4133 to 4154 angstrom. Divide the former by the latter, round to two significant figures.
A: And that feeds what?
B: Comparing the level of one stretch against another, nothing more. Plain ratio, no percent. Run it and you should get 0.99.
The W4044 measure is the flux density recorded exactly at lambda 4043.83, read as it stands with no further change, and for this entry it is 9.27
